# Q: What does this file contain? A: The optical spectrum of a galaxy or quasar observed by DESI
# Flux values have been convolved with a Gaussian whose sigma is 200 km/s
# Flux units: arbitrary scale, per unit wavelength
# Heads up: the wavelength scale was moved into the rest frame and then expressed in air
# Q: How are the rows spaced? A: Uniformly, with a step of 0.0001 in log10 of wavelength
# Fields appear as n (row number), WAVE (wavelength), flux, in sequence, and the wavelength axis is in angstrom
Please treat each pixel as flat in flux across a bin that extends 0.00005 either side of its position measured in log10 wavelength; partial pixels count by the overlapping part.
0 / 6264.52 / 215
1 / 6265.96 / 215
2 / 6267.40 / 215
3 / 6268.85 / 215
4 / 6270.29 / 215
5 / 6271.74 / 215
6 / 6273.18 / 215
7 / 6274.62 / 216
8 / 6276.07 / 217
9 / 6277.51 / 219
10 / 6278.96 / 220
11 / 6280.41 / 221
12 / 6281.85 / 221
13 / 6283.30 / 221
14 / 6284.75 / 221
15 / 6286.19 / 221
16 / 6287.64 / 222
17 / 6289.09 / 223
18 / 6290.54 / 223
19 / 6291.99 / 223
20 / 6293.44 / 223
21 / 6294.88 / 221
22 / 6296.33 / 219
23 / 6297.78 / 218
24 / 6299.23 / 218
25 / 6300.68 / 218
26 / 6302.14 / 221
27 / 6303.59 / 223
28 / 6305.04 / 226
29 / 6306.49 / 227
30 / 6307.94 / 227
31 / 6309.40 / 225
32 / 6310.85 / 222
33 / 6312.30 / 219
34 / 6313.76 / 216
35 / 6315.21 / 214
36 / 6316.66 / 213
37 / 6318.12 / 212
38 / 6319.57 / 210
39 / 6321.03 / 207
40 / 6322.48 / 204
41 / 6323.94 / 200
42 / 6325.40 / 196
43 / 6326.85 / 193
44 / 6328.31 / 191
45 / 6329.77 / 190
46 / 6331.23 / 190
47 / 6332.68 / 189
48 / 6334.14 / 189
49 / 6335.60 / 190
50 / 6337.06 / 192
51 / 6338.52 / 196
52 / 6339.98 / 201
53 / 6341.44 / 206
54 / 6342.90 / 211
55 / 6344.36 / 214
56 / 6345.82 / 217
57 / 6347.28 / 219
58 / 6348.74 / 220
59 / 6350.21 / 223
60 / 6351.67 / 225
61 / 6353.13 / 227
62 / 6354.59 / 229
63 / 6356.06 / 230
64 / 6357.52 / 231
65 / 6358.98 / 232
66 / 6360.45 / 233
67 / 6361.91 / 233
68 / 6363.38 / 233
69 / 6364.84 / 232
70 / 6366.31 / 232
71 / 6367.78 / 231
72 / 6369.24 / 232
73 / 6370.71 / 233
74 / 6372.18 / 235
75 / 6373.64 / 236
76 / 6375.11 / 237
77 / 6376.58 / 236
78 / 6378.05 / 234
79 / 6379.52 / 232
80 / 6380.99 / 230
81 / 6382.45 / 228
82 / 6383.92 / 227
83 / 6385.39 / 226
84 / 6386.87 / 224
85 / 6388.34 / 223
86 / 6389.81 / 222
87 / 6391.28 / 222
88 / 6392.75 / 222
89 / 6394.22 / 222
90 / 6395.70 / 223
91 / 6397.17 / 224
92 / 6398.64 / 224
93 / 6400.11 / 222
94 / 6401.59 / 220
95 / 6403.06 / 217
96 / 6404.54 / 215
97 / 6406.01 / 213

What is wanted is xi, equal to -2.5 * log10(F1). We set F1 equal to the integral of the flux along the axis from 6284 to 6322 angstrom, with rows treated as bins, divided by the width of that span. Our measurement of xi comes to -5.85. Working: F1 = 220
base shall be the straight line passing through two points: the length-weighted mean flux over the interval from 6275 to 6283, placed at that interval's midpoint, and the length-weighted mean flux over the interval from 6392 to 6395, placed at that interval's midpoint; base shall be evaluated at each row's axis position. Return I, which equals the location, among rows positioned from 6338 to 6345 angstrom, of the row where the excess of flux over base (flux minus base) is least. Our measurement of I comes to 6338.52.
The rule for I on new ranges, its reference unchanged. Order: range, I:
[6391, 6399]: 6394.22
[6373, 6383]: 6382.45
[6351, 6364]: 6351.67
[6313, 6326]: 6325.40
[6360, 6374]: 6367.78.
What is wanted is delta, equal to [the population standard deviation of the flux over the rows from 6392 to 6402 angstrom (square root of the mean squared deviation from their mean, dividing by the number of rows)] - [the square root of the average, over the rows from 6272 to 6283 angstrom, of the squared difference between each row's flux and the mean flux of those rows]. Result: -1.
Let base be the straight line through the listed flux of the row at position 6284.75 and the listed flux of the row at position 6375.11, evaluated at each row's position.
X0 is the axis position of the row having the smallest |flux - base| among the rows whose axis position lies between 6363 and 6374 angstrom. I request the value 6373.64 angstrom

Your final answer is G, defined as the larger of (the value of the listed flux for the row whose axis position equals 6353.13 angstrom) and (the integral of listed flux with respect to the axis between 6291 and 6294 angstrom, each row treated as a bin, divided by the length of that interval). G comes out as 227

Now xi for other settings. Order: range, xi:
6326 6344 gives -5.73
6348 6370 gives -5.90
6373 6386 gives -5.91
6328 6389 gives -5.86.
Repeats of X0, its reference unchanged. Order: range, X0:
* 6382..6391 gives 6382.45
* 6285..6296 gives 6286.19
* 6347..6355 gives 6354.59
